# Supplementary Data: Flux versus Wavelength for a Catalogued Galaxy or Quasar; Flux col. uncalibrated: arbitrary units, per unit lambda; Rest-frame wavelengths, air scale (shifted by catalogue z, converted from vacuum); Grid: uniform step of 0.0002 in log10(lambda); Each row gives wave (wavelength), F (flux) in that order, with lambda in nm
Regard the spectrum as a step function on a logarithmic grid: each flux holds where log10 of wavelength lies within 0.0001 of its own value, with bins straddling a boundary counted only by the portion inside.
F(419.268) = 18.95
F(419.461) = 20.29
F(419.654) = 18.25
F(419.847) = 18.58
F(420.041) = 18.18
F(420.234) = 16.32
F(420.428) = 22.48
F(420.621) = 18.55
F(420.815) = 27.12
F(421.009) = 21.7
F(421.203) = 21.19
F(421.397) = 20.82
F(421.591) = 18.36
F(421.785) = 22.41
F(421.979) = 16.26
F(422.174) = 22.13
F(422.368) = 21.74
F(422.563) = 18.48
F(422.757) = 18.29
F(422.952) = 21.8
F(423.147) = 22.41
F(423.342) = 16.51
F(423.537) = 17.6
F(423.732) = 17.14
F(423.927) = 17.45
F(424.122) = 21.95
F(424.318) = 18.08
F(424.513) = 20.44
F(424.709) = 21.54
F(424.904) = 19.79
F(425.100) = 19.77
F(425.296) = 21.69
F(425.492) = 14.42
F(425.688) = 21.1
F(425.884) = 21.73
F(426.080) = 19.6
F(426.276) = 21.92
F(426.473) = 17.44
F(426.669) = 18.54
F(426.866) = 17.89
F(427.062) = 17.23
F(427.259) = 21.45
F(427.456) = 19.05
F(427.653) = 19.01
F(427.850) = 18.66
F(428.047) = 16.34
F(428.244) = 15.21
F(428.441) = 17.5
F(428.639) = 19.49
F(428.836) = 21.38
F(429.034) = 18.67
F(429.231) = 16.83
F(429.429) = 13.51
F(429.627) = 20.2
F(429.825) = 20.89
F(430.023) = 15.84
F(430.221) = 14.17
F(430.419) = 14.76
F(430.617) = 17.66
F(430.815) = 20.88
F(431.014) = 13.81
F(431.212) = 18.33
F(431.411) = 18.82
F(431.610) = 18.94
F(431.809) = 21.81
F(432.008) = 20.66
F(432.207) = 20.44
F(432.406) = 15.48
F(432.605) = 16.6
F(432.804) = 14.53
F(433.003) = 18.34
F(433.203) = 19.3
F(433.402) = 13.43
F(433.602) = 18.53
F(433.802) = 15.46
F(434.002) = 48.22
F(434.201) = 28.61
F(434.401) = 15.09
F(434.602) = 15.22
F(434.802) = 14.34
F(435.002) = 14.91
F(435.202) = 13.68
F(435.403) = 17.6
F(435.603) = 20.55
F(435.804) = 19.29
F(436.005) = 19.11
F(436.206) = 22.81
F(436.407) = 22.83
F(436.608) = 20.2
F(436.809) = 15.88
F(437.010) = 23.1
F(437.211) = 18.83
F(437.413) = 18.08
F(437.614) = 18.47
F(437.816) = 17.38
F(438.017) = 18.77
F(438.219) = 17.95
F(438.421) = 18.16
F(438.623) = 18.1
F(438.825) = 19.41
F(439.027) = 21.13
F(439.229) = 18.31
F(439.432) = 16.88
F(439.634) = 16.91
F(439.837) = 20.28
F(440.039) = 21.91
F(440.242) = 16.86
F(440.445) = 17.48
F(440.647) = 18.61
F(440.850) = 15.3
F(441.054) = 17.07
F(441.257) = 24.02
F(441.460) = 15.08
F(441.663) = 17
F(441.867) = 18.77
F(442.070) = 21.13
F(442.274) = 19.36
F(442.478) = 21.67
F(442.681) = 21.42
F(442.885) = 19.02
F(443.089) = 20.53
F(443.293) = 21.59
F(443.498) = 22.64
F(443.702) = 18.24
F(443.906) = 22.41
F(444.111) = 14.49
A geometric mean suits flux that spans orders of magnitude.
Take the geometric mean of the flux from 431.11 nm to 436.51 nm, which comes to 18.6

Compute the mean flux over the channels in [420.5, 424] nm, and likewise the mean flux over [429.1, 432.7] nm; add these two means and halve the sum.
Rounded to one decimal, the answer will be 18.9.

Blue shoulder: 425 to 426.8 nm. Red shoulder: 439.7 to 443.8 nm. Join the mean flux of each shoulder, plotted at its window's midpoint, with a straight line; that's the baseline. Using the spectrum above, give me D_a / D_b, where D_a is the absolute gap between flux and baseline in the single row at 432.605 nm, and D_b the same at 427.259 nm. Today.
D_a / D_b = 1.5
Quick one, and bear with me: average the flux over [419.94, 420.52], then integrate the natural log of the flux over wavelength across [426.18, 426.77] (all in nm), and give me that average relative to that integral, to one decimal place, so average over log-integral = 10.9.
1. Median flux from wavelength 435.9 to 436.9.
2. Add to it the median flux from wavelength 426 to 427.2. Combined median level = 38.4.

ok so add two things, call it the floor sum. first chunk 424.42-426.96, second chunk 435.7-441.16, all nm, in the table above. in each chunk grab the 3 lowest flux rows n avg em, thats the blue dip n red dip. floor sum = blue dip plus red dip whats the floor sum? 32.6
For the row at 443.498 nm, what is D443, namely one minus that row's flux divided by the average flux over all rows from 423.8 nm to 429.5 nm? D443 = -0.2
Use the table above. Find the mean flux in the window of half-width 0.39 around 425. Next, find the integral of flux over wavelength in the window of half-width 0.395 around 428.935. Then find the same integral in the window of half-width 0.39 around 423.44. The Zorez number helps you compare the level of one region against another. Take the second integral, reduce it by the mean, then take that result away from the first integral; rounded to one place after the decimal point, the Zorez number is 21.4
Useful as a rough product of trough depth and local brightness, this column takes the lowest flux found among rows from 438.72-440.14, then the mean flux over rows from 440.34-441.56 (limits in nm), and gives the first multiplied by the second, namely 303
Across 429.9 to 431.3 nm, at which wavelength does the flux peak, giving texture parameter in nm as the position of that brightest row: 430.815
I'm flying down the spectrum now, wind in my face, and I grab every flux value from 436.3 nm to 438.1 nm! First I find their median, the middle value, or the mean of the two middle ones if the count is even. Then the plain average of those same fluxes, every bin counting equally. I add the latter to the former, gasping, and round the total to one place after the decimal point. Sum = 38.1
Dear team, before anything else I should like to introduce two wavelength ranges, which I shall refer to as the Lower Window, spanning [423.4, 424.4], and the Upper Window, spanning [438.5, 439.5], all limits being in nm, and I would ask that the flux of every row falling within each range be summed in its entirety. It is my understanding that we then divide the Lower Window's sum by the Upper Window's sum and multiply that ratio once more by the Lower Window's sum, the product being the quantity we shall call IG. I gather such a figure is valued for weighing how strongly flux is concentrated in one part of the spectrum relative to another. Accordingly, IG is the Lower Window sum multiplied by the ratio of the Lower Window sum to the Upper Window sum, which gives 91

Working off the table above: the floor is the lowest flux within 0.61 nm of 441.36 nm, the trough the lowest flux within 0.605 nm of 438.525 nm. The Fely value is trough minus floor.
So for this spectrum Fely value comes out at 2.9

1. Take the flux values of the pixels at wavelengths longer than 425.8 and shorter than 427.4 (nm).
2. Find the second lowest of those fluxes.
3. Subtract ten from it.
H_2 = 7.4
